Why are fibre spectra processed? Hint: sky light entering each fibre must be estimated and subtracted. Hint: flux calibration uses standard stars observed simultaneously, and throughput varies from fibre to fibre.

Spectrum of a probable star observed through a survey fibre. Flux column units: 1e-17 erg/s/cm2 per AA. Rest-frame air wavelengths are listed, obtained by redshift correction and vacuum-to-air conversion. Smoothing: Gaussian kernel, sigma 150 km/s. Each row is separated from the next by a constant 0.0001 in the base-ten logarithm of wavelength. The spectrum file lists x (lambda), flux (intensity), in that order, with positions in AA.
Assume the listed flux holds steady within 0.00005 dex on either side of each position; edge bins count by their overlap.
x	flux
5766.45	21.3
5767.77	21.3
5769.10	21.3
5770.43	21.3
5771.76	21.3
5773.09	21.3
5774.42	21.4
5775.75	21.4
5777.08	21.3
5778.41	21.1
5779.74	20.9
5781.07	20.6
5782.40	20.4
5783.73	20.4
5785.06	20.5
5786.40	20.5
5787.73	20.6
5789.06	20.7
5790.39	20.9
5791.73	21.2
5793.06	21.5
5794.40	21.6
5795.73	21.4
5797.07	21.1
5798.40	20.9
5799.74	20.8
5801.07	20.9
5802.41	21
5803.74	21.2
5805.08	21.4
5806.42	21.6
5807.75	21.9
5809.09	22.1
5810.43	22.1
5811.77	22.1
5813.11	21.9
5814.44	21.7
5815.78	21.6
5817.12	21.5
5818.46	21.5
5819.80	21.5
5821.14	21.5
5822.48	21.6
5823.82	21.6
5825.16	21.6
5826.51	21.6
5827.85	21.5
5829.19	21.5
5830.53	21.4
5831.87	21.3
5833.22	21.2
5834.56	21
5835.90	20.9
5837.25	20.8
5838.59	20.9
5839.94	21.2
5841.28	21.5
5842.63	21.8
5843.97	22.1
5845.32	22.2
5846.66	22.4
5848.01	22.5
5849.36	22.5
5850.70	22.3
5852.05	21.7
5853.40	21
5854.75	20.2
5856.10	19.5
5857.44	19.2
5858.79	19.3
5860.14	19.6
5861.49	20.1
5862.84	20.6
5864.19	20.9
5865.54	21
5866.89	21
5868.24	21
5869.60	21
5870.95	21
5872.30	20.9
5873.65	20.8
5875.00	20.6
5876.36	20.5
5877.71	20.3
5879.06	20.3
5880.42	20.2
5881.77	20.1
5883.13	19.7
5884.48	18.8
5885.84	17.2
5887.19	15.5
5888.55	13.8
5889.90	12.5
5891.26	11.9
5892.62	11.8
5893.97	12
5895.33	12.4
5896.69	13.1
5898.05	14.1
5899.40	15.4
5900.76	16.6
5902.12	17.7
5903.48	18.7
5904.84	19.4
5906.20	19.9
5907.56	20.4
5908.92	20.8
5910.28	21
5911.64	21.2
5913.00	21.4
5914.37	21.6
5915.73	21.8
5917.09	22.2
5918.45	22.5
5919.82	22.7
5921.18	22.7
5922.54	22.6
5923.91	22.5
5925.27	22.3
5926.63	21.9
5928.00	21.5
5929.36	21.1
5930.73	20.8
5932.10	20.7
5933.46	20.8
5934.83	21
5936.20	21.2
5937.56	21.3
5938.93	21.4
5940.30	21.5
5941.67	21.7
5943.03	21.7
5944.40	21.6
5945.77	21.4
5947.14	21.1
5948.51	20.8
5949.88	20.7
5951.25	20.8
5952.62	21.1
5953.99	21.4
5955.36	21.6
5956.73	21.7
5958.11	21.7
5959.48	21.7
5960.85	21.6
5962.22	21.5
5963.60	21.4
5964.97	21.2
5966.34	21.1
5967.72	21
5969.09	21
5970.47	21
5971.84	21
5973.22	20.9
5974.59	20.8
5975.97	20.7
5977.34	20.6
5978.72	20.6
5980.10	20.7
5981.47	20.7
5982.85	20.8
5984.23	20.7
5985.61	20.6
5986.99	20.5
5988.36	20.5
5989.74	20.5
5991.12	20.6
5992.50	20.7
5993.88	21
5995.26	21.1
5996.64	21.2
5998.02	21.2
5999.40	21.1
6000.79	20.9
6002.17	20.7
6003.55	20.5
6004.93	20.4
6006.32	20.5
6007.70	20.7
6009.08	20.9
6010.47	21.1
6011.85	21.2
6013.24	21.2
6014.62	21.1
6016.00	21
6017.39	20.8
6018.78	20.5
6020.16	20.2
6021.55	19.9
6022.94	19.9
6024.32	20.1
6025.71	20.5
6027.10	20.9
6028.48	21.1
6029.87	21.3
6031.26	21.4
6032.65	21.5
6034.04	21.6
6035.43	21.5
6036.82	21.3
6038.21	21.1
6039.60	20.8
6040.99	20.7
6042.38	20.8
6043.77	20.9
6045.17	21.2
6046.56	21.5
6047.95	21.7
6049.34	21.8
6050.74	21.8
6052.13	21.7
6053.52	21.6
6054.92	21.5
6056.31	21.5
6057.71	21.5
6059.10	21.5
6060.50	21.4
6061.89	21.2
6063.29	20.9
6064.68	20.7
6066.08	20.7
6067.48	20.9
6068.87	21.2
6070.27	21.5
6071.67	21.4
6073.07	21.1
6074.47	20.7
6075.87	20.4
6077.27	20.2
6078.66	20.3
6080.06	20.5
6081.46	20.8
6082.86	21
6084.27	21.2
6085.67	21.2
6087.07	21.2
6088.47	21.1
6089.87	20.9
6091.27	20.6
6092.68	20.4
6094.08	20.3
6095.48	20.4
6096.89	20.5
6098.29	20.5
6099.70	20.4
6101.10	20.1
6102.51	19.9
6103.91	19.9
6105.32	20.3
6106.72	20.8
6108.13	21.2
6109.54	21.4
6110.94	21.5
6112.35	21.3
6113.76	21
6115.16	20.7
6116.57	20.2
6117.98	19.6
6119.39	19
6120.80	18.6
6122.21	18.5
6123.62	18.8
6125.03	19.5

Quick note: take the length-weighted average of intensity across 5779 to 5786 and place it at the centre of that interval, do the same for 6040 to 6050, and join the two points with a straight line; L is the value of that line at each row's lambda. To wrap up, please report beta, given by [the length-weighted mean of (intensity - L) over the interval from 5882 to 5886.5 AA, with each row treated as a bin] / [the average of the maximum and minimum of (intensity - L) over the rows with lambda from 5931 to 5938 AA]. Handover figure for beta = -36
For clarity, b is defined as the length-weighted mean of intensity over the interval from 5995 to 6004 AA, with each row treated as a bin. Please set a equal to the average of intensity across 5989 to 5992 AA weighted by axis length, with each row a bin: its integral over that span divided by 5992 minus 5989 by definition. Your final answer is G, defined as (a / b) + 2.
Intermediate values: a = 20.5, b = 21.0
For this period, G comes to 2.98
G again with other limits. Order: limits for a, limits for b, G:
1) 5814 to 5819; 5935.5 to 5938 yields 3.01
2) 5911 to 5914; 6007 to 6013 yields 3.01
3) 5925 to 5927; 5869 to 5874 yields 3.06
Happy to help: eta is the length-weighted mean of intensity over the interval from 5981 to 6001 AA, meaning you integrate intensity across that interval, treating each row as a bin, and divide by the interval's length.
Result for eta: 20.8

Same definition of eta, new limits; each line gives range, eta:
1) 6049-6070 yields 21.3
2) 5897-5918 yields 19.4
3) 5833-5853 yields 21.7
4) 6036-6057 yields 21.3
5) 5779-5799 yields 20.9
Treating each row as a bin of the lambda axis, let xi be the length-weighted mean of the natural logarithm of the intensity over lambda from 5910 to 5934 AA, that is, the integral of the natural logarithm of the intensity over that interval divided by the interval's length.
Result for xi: 3.08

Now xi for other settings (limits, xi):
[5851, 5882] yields 3.02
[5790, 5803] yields 3.05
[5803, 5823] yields 3.08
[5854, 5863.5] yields 2.99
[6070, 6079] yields 3.03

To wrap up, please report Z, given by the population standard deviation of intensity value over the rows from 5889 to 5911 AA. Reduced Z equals 3.47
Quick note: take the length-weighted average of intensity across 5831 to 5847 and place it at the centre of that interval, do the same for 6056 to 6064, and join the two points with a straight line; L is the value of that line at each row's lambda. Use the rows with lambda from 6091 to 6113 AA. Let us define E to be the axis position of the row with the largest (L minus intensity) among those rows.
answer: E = 6102.51 AA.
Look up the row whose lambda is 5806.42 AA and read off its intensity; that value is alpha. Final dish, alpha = 21.6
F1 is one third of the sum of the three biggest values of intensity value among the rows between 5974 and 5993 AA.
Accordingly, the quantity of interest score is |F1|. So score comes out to 20.8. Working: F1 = 20.8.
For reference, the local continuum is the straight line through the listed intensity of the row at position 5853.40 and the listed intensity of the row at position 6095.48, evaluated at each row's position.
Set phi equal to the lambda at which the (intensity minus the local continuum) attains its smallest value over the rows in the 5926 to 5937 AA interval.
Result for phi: 5932.10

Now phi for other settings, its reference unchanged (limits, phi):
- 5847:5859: 5857.44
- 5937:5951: 5949.88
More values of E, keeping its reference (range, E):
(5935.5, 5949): 5948.51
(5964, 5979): 5977.34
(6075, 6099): 6077.27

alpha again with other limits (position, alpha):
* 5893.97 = 12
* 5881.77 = 20.1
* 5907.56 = 20.4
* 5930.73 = 20.8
